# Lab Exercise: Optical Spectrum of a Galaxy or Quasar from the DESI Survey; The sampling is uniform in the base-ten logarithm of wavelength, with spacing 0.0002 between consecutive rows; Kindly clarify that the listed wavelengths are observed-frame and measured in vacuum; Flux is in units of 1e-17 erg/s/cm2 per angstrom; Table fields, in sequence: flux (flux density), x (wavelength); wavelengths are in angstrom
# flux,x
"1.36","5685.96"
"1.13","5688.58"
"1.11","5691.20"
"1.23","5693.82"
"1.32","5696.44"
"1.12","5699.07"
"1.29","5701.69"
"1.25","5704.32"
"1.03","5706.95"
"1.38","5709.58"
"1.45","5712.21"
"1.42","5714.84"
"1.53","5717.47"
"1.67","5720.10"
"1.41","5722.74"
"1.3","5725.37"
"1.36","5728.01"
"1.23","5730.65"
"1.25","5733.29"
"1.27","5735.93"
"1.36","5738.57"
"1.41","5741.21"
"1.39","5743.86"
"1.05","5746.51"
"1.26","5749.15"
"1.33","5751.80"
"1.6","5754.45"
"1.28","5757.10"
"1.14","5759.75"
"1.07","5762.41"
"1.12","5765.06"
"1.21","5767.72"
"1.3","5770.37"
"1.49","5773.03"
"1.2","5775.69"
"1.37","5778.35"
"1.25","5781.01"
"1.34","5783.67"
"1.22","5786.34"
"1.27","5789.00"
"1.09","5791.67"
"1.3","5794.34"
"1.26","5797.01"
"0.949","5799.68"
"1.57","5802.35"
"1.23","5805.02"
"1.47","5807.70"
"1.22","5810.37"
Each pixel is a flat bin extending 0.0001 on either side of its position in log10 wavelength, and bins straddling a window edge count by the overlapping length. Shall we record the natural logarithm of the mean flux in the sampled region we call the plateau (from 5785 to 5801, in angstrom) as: 0.167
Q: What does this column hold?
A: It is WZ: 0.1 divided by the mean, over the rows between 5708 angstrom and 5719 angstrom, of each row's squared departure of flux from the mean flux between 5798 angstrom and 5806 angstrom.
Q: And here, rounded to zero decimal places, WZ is 2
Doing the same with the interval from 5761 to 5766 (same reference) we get 4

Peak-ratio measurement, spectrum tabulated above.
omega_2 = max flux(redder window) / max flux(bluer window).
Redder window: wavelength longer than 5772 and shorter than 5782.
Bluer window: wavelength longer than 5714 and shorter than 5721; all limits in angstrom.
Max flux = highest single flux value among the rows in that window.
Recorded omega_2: 0.89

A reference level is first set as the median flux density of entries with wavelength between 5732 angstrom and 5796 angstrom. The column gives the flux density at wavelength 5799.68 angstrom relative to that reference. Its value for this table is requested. -0.32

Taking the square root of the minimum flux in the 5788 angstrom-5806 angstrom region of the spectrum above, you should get 0.97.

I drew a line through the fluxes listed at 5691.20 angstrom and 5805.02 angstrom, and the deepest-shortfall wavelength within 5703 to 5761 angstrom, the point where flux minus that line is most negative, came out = 5746.51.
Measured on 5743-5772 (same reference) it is 5746.51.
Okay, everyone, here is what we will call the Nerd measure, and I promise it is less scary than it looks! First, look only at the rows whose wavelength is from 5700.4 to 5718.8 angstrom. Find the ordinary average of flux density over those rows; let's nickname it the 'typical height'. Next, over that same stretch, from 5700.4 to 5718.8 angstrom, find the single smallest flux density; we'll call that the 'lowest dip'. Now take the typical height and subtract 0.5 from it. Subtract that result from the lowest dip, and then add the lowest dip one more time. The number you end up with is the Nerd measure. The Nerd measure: 1.22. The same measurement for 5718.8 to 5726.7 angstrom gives 1.64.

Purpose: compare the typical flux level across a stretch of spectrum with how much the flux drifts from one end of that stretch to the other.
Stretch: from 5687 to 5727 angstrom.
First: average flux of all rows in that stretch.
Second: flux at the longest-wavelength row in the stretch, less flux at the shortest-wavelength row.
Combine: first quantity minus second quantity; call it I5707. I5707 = 1.14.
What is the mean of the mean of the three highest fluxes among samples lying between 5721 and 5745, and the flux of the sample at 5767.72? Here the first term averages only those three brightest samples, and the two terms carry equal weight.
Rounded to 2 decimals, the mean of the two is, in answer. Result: 1.31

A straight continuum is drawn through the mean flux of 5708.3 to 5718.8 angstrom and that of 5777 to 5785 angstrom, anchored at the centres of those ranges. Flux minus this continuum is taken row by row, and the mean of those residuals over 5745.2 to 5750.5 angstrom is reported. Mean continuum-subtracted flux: -0.23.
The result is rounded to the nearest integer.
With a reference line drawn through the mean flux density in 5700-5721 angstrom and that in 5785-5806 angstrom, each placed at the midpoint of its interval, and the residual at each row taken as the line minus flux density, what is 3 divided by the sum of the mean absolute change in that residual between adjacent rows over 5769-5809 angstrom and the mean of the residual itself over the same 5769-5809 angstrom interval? 17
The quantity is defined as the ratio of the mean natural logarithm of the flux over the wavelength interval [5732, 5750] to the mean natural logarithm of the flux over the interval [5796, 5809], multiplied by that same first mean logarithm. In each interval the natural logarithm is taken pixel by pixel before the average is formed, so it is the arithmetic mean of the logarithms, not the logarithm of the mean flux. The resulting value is 0.25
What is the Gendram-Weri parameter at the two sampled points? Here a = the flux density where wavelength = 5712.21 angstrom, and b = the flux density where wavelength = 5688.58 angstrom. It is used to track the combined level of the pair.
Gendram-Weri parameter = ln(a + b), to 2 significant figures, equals 0.95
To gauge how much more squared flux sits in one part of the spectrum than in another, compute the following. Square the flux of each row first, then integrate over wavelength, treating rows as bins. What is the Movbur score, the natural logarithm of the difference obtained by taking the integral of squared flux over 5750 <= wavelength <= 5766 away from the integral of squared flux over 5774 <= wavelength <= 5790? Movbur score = -0.9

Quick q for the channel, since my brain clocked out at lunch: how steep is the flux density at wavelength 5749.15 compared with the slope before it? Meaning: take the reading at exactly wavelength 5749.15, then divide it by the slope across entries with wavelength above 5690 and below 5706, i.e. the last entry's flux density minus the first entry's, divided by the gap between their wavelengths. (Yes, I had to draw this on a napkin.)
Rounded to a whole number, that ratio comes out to 118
